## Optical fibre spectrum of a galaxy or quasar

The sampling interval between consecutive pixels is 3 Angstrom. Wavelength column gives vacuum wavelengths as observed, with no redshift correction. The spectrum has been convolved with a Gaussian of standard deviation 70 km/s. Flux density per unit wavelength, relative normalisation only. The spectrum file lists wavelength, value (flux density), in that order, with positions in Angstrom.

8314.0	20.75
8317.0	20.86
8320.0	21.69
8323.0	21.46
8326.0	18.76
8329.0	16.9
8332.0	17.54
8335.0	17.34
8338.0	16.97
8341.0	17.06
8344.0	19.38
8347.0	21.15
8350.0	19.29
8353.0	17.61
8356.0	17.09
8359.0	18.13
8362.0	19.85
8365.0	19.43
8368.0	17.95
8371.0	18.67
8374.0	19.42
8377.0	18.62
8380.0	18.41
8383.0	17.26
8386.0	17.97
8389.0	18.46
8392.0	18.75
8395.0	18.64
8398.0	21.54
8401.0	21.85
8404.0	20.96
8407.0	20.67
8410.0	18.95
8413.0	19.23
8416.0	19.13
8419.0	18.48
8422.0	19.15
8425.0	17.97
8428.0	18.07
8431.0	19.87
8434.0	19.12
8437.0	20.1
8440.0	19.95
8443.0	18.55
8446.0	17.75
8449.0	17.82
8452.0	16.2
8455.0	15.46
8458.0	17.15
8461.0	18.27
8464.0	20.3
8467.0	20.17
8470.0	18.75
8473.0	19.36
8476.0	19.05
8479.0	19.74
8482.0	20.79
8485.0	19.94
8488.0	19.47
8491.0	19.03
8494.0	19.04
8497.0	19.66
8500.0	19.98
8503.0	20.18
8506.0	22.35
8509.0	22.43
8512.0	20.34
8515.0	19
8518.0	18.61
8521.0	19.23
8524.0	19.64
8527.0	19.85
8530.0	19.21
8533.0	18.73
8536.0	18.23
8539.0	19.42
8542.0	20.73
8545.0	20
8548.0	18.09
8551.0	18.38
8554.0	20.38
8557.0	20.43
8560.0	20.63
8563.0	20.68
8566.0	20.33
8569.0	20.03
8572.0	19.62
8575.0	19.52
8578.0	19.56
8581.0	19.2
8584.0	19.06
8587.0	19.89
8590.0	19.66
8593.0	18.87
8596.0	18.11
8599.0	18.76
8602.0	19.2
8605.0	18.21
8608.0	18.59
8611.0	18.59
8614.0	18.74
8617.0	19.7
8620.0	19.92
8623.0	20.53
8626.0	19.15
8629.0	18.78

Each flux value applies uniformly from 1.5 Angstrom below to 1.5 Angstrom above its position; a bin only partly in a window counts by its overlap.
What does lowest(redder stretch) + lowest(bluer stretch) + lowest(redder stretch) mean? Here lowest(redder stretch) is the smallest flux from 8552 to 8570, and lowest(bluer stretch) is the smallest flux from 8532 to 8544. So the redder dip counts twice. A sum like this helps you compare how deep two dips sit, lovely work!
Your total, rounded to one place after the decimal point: 58.3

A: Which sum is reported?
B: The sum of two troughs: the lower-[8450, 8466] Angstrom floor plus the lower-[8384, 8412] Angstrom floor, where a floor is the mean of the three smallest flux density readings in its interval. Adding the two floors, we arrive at 34.6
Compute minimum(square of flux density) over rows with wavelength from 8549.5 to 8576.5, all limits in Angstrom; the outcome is 338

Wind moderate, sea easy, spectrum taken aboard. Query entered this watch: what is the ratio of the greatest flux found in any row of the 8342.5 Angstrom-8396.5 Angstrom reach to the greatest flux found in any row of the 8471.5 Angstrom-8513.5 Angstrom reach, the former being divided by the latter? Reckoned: 0.94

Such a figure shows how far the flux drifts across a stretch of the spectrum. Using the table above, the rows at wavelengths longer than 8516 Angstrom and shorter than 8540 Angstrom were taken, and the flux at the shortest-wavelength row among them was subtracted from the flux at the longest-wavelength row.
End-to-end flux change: 0.8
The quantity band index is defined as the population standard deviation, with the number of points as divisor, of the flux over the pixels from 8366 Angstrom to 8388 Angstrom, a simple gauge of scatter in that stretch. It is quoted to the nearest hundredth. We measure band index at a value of 0.63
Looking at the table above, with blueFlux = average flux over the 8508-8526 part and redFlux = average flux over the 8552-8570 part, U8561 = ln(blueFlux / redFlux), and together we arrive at -0.03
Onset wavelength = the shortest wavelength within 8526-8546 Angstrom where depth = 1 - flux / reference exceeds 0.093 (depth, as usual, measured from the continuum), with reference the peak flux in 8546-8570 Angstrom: 8533.0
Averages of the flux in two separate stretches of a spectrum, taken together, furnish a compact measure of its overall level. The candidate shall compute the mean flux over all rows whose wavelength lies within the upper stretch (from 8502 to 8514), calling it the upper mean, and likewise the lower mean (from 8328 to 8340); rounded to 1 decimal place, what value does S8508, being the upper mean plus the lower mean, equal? 38.5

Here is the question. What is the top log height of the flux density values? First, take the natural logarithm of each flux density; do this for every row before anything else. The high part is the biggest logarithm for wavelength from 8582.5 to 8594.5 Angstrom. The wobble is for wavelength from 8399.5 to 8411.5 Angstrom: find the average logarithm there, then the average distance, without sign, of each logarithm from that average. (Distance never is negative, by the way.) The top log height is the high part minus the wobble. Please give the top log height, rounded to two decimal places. 2.95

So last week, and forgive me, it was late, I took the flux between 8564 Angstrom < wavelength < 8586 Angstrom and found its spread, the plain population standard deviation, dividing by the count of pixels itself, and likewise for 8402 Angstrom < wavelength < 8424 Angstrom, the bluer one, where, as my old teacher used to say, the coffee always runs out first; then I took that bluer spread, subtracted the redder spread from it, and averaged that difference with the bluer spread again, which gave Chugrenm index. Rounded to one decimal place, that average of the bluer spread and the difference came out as 0.7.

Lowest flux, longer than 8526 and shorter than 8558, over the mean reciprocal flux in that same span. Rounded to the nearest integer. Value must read 350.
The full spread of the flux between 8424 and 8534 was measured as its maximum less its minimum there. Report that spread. 7.0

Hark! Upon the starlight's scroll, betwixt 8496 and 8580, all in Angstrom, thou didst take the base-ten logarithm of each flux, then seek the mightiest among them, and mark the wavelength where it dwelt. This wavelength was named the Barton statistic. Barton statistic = 8509.0 Angstrom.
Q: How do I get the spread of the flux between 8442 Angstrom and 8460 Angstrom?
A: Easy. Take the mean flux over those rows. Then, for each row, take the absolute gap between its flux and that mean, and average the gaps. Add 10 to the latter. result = 10.9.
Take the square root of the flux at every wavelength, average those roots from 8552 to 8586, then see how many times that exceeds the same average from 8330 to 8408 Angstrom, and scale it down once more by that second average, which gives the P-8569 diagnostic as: 0.237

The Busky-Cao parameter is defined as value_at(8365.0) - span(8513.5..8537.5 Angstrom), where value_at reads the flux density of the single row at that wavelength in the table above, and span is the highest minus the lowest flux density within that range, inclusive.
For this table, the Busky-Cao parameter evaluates 17.8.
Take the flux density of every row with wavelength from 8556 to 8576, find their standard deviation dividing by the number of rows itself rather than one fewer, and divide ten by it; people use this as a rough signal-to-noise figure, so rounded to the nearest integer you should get 23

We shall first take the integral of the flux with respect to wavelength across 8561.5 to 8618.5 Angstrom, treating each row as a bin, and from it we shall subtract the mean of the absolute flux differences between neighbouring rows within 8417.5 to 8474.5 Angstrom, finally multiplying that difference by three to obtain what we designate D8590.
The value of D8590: 3294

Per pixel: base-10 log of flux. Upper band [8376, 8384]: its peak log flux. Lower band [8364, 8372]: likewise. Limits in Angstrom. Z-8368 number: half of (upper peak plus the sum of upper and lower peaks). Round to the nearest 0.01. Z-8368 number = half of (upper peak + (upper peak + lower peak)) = 1.91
